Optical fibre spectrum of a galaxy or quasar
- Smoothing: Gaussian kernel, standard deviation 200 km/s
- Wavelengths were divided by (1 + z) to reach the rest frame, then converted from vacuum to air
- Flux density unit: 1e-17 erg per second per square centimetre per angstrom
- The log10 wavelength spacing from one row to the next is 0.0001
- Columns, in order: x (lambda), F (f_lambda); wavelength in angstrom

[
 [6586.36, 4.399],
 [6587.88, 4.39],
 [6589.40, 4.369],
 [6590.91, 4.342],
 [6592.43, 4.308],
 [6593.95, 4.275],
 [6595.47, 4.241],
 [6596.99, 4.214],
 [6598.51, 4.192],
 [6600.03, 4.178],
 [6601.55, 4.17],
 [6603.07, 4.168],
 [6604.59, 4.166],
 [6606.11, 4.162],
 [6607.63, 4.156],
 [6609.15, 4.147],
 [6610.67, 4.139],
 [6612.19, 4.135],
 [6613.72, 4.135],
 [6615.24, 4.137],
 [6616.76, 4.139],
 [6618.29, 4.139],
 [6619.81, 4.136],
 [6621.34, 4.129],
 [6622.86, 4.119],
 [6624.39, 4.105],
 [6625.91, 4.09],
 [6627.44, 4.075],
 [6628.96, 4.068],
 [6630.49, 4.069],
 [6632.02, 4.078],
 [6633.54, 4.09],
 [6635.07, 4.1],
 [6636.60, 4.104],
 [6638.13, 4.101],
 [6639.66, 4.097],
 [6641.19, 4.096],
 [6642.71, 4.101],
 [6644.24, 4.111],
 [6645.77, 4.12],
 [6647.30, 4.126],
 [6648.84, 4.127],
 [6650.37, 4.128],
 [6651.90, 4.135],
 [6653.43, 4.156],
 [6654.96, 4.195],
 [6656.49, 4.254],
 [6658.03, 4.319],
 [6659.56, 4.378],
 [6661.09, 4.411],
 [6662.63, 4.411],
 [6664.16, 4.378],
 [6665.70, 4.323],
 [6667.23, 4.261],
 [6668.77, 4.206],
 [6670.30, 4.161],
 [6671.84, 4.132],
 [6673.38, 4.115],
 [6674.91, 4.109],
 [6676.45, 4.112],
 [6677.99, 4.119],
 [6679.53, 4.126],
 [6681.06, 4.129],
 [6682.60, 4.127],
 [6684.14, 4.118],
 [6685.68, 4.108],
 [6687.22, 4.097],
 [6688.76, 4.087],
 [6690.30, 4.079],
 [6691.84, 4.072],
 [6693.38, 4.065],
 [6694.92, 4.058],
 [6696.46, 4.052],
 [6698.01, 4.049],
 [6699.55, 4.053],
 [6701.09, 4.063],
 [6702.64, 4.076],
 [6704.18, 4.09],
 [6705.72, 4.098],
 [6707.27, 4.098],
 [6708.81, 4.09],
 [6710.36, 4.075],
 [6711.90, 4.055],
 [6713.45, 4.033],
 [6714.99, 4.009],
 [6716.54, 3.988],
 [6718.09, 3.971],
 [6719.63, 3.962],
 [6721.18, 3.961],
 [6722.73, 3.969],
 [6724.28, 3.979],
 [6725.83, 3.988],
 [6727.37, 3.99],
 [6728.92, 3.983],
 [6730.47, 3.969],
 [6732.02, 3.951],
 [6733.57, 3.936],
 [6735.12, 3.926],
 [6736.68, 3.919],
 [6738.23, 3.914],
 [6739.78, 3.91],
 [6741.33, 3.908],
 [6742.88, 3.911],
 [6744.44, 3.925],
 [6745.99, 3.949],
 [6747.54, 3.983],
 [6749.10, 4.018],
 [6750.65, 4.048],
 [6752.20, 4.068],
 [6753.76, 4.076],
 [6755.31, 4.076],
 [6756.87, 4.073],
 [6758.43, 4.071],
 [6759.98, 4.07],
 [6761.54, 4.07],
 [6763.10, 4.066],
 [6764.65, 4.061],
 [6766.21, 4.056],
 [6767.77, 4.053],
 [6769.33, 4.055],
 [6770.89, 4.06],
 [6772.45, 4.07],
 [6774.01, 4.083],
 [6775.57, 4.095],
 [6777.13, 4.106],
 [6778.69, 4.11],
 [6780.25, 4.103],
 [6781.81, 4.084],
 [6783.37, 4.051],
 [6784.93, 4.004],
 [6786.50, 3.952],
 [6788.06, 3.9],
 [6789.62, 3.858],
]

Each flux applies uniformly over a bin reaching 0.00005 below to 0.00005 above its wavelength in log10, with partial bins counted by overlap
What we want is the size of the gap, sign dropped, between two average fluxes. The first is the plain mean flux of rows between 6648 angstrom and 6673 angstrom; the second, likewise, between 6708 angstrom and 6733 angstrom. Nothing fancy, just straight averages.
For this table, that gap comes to 0.25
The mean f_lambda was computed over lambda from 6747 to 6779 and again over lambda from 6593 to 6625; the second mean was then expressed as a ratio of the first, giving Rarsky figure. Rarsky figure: 1.02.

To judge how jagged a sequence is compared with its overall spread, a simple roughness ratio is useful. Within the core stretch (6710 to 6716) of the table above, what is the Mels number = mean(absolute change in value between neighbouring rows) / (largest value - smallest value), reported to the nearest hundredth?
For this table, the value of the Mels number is 0.33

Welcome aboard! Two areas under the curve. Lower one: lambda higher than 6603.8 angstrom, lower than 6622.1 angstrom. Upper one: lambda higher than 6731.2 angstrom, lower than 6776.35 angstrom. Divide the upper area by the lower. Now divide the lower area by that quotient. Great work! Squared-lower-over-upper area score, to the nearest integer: 32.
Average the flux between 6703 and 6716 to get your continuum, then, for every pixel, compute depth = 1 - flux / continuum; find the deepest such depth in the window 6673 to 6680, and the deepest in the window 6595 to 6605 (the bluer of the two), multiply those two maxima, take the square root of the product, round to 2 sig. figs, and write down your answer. 0.015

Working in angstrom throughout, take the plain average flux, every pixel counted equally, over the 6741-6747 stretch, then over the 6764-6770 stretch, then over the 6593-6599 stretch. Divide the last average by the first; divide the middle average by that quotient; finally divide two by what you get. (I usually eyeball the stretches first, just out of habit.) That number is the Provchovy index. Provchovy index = 0.532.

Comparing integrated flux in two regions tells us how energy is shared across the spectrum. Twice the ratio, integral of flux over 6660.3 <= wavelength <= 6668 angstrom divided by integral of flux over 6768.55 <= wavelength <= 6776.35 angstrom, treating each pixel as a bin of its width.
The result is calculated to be 2.11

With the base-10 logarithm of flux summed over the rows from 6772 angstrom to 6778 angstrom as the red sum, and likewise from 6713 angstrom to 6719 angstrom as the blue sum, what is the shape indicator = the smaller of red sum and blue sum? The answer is 2.41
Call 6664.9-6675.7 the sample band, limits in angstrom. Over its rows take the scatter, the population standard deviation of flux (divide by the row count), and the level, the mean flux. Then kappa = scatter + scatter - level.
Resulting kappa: -4.04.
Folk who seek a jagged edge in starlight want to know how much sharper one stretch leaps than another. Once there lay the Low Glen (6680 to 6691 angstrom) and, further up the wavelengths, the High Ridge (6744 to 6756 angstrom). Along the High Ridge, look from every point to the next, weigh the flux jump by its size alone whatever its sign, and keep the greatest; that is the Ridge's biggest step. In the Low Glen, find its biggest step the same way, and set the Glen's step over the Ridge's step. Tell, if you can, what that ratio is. 0.3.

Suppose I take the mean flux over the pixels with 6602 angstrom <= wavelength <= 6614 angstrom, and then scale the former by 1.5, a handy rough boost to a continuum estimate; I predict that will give 6.23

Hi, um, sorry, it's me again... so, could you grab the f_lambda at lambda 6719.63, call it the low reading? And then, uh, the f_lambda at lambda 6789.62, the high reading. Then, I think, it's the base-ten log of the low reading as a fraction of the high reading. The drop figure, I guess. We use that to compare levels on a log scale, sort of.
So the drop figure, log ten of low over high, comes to 0.012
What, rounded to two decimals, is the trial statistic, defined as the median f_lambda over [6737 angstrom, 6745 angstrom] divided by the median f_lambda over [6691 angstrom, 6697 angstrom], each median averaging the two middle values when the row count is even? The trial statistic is 0.96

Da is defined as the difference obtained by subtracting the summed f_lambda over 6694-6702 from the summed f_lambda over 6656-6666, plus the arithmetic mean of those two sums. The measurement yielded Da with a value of 36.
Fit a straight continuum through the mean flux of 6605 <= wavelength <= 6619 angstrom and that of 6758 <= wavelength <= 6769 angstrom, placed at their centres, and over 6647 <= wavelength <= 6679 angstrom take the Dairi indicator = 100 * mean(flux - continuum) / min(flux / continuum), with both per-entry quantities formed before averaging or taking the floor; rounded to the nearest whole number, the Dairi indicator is 10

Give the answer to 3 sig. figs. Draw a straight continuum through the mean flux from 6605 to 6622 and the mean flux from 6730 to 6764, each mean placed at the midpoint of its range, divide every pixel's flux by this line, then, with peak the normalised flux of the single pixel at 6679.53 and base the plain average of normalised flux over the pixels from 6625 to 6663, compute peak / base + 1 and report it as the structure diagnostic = 2.00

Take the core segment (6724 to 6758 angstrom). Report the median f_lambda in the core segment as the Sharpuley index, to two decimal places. 3.97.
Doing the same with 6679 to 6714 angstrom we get 4.08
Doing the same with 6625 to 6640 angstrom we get 4.09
